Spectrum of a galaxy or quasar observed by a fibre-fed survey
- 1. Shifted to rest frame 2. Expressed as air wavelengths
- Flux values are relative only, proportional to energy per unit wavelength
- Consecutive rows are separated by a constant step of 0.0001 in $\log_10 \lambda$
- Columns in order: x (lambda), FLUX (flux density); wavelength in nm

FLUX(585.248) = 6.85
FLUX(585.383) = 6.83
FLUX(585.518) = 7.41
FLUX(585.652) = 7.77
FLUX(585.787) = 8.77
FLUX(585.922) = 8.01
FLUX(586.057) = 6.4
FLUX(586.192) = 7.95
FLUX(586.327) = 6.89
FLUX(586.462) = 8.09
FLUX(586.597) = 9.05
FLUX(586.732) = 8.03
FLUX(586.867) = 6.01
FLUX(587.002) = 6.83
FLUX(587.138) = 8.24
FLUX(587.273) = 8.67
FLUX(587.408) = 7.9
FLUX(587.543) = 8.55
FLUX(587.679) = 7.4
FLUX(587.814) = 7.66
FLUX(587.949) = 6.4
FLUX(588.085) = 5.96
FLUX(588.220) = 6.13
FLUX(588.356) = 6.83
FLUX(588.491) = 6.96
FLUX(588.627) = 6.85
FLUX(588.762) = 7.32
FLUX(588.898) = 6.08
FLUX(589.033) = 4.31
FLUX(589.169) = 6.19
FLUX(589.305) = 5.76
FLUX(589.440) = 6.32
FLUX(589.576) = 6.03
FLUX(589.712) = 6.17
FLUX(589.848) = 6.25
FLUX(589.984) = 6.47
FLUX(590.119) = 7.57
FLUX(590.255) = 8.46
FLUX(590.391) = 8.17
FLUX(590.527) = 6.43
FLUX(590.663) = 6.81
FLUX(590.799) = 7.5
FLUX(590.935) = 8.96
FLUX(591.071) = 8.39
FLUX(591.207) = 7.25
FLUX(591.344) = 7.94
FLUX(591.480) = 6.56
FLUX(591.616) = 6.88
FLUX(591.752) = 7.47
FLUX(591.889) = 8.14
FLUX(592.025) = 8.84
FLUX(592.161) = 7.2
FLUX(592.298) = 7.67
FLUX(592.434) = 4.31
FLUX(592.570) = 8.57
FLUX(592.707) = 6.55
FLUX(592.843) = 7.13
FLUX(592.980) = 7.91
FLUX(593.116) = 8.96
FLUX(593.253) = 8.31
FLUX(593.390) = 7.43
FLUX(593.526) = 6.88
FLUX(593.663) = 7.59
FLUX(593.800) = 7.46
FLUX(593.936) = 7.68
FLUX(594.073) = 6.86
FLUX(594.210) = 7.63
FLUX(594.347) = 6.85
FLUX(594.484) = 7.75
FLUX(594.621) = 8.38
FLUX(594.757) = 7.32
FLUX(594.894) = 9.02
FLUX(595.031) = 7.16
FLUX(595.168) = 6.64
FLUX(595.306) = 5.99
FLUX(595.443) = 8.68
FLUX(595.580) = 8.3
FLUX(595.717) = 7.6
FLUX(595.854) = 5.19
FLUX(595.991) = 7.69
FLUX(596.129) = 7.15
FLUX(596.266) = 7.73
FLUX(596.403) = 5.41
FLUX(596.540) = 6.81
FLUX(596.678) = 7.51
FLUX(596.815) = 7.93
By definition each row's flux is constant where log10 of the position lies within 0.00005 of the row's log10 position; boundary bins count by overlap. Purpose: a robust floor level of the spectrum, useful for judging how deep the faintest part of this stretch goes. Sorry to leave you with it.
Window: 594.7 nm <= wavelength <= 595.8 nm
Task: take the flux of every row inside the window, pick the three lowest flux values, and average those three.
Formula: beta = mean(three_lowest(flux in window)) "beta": 6.60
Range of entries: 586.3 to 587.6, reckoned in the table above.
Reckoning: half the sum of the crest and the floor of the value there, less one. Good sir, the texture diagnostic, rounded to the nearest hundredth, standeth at 6.53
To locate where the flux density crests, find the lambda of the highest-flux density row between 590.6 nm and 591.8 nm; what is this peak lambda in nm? 590.935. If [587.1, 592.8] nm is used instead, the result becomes 590.935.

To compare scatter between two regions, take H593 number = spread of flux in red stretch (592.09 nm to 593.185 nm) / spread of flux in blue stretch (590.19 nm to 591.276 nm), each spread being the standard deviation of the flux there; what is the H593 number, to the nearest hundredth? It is 1.62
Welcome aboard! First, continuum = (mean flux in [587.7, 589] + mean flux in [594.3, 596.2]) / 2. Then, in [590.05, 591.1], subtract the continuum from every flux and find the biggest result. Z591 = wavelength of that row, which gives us 590.935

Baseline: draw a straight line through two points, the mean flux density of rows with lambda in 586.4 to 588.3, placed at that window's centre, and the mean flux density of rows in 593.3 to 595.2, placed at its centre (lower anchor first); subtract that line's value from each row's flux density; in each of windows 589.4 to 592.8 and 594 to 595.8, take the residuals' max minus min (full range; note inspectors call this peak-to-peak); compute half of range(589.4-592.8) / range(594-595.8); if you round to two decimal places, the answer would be 0.77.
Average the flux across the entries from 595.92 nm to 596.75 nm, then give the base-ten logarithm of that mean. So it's 0.848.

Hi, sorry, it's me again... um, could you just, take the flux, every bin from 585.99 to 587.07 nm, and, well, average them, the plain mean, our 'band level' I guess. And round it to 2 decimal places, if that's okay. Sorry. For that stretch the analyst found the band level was 7.41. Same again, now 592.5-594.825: 7.60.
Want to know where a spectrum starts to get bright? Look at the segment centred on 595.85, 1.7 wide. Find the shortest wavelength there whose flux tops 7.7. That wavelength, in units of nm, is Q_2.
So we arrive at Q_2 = 595.443 nm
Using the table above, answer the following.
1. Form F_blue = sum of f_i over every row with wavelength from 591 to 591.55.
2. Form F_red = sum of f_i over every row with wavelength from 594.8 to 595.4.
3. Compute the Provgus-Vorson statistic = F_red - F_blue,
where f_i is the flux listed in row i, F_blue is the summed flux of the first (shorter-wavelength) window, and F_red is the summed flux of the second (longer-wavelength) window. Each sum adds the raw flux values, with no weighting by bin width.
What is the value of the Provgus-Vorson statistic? -1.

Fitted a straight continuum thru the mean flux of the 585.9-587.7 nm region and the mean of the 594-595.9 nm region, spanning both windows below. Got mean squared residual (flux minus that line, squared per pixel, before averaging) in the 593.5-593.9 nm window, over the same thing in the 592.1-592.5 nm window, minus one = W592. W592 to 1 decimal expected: -1.0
